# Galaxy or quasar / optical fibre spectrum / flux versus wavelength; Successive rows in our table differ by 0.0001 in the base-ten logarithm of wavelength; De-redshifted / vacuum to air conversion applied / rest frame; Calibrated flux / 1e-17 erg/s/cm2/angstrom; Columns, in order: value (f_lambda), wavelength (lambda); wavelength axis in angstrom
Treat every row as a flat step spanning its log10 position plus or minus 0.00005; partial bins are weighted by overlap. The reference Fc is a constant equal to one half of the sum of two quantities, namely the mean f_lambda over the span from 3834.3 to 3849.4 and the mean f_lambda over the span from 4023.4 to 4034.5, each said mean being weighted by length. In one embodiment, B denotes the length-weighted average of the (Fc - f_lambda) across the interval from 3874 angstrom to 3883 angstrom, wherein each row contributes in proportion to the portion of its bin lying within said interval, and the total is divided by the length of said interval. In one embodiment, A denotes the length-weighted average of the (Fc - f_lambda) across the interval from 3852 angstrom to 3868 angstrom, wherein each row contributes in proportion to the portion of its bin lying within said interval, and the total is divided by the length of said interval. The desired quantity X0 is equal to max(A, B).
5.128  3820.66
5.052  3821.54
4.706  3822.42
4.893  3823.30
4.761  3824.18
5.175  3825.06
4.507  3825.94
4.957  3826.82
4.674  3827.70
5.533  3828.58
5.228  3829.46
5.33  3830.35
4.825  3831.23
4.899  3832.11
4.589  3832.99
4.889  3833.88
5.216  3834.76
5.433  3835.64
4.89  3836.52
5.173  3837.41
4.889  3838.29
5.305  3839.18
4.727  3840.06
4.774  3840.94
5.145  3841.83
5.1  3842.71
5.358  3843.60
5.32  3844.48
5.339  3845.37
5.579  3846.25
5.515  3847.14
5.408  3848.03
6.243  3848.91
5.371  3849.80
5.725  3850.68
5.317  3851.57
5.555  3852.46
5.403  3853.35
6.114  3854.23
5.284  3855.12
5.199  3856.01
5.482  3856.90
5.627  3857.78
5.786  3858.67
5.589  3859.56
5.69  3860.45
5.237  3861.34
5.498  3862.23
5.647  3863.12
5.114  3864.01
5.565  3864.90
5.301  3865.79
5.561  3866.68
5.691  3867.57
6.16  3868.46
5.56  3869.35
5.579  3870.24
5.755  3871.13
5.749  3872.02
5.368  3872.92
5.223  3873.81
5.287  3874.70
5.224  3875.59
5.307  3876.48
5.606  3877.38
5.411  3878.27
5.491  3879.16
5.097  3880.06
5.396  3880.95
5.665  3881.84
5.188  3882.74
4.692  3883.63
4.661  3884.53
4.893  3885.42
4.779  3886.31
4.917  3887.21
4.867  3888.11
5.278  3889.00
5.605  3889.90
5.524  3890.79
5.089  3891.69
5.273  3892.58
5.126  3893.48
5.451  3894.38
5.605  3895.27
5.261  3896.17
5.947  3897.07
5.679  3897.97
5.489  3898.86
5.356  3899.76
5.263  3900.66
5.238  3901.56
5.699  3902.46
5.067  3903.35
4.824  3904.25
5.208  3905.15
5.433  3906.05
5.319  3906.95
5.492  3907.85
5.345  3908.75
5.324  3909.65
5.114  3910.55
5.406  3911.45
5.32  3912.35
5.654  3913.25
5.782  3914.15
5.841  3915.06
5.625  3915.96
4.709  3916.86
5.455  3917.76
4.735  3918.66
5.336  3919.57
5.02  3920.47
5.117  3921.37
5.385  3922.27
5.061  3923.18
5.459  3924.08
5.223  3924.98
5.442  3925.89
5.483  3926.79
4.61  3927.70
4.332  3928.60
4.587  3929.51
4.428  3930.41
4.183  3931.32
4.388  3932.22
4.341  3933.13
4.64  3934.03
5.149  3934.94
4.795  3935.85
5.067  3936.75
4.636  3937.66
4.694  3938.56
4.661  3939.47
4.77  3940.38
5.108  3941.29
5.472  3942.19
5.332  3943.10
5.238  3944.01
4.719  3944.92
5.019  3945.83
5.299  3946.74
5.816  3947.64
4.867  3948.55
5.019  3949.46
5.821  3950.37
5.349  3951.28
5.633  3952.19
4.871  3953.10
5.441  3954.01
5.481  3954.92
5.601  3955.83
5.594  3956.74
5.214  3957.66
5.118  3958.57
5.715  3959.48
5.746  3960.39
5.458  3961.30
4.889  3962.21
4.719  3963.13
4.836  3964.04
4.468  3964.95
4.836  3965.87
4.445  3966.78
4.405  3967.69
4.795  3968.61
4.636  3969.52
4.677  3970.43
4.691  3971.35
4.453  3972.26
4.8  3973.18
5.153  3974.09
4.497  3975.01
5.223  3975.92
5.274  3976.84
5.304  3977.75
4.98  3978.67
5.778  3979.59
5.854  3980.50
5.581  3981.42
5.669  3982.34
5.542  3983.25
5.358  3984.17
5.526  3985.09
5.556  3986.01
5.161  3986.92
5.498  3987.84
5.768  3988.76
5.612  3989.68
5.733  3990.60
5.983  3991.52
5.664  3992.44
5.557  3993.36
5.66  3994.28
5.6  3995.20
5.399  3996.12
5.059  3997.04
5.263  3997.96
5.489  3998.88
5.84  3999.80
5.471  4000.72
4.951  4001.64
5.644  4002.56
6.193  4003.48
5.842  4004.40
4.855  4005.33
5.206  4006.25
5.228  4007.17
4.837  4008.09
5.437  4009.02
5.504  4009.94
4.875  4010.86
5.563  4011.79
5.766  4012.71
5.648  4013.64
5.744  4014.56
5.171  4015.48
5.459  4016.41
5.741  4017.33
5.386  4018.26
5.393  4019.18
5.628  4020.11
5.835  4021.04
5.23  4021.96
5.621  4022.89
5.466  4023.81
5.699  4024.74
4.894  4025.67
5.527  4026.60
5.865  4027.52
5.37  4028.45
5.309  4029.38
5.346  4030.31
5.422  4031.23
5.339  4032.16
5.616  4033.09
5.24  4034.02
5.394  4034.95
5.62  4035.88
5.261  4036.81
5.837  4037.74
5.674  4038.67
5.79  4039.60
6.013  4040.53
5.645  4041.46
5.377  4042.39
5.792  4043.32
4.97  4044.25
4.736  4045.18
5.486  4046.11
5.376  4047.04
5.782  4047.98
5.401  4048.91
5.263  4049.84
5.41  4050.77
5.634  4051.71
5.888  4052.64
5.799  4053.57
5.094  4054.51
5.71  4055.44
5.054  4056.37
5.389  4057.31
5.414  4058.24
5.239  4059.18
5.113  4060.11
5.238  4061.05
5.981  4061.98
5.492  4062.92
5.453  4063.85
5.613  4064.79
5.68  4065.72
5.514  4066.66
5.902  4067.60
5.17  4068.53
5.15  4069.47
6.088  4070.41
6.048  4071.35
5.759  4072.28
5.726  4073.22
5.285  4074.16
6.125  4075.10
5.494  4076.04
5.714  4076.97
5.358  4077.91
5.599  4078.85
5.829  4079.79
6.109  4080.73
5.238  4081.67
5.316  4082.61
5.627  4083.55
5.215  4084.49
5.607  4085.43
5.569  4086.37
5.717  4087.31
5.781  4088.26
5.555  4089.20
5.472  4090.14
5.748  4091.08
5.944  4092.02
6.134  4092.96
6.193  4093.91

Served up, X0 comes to -0.03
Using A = -0.18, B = -0.03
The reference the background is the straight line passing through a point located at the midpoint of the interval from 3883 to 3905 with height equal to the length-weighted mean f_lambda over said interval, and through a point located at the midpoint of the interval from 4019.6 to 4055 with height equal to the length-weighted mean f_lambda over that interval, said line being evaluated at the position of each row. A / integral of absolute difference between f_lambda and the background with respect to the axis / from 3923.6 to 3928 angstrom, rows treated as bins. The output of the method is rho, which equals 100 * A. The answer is 105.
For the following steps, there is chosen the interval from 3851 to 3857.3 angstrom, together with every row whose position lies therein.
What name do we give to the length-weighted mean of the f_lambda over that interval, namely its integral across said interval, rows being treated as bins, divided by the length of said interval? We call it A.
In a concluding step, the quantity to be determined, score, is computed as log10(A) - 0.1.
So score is 0.639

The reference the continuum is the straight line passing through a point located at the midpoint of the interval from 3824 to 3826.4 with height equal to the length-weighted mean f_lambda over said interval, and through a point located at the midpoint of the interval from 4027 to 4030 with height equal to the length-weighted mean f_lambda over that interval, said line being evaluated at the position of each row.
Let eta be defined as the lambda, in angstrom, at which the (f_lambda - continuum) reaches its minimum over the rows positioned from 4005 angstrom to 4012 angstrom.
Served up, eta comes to 4008.09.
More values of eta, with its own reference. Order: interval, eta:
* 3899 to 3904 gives 3903.35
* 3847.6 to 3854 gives 3851.57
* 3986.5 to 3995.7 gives 3986.92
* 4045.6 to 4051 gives 4049.84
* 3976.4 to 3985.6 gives 3978.67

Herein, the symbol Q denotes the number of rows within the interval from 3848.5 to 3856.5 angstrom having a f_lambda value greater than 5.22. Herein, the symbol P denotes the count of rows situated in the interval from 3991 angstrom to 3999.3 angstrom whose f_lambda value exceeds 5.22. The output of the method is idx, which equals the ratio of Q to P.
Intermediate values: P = 8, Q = 8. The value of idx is 1.0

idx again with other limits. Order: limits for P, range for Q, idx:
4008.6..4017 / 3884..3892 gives 0.4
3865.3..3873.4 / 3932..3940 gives 0.0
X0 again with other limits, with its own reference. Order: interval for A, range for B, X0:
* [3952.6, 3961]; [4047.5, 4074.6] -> -0.08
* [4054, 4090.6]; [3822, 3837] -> 0.37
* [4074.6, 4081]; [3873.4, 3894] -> 0.14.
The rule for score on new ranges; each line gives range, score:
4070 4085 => 0.653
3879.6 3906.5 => 0.620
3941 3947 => 0.613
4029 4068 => 0.639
